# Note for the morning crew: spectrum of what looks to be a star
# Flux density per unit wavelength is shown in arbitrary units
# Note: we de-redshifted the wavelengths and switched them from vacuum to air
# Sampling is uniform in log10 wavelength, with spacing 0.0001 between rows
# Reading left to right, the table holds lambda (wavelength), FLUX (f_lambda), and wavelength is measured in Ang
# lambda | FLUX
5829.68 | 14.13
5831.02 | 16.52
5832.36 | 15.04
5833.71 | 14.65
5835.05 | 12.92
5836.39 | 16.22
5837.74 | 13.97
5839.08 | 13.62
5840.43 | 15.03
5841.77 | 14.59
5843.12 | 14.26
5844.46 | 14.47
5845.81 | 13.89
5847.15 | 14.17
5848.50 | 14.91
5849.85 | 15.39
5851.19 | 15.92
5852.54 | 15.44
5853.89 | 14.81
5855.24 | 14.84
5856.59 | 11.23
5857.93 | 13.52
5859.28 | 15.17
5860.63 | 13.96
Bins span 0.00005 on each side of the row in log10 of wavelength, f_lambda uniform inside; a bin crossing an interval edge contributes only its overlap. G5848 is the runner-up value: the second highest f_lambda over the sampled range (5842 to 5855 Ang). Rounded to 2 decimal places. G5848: 15.44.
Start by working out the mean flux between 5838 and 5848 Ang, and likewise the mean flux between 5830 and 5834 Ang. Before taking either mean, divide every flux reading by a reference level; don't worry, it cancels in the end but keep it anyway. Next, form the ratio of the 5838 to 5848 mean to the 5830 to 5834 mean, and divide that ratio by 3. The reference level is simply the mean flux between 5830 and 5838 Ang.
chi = 0.31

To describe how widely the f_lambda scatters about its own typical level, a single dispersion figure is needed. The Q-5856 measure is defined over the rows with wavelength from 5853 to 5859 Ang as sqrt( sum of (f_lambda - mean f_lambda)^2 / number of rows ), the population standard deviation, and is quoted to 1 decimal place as 1.5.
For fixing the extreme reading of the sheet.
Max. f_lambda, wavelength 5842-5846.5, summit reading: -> 14.47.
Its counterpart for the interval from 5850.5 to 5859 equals 15.92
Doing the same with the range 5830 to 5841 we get 16.52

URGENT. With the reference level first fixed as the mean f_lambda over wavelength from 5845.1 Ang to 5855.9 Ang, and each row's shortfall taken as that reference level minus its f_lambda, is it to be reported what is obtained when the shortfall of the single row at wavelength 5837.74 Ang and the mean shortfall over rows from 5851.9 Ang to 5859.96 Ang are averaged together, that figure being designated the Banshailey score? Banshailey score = 0.85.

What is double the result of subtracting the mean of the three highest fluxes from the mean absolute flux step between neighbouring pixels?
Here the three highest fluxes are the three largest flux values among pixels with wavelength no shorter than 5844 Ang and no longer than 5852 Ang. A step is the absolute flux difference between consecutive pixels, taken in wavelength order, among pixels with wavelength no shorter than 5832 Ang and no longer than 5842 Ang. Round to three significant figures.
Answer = -28.0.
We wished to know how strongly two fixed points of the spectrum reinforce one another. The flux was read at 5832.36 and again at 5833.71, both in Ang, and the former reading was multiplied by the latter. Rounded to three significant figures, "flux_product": 220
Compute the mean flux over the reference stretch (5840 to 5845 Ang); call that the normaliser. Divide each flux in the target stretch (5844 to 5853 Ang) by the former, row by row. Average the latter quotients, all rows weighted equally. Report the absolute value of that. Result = 1.020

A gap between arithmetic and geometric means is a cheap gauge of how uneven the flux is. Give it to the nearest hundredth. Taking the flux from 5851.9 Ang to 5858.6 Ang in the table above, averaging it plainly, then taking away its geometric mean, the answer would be 0.09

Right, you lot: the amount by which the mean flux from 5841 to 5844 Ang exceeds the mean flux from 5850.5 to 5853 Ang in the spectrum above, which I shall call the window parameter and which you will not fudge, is -1.25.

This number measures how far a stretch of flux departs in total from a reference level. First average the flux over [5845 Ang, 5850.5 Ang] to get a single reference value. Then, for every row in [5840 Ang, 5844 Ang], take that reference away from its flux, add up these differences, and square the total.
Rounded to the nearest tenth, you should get 0.0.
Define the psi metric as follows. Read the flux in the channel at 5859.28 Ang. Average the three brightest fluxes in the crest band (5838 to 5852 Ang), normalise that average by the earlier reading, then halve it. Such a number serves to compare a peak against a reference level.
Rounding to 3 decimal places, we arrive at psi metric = 0.509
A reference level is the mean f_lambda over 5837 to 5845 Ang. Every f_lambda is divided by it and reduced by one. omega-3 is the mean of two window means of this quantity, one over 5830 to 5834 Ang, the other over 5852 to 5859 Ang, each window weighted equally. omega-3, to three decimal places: 0.025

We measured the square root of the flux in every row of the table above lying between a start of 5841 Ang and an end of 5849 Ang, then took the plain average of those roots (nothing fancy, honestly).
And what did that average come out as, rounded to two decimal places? 3.79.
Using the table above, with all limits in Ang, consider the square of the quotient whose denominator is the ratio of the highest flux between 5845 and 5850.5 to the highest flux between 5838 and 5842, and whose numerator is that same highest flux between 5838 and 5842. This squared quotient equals 215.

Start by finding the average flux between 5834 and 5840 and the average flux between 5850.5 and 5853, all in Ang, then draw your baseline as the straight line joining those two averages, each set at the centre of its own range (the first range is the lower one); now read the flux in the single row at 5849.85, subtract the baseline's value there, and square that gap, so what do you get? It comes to 0.0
